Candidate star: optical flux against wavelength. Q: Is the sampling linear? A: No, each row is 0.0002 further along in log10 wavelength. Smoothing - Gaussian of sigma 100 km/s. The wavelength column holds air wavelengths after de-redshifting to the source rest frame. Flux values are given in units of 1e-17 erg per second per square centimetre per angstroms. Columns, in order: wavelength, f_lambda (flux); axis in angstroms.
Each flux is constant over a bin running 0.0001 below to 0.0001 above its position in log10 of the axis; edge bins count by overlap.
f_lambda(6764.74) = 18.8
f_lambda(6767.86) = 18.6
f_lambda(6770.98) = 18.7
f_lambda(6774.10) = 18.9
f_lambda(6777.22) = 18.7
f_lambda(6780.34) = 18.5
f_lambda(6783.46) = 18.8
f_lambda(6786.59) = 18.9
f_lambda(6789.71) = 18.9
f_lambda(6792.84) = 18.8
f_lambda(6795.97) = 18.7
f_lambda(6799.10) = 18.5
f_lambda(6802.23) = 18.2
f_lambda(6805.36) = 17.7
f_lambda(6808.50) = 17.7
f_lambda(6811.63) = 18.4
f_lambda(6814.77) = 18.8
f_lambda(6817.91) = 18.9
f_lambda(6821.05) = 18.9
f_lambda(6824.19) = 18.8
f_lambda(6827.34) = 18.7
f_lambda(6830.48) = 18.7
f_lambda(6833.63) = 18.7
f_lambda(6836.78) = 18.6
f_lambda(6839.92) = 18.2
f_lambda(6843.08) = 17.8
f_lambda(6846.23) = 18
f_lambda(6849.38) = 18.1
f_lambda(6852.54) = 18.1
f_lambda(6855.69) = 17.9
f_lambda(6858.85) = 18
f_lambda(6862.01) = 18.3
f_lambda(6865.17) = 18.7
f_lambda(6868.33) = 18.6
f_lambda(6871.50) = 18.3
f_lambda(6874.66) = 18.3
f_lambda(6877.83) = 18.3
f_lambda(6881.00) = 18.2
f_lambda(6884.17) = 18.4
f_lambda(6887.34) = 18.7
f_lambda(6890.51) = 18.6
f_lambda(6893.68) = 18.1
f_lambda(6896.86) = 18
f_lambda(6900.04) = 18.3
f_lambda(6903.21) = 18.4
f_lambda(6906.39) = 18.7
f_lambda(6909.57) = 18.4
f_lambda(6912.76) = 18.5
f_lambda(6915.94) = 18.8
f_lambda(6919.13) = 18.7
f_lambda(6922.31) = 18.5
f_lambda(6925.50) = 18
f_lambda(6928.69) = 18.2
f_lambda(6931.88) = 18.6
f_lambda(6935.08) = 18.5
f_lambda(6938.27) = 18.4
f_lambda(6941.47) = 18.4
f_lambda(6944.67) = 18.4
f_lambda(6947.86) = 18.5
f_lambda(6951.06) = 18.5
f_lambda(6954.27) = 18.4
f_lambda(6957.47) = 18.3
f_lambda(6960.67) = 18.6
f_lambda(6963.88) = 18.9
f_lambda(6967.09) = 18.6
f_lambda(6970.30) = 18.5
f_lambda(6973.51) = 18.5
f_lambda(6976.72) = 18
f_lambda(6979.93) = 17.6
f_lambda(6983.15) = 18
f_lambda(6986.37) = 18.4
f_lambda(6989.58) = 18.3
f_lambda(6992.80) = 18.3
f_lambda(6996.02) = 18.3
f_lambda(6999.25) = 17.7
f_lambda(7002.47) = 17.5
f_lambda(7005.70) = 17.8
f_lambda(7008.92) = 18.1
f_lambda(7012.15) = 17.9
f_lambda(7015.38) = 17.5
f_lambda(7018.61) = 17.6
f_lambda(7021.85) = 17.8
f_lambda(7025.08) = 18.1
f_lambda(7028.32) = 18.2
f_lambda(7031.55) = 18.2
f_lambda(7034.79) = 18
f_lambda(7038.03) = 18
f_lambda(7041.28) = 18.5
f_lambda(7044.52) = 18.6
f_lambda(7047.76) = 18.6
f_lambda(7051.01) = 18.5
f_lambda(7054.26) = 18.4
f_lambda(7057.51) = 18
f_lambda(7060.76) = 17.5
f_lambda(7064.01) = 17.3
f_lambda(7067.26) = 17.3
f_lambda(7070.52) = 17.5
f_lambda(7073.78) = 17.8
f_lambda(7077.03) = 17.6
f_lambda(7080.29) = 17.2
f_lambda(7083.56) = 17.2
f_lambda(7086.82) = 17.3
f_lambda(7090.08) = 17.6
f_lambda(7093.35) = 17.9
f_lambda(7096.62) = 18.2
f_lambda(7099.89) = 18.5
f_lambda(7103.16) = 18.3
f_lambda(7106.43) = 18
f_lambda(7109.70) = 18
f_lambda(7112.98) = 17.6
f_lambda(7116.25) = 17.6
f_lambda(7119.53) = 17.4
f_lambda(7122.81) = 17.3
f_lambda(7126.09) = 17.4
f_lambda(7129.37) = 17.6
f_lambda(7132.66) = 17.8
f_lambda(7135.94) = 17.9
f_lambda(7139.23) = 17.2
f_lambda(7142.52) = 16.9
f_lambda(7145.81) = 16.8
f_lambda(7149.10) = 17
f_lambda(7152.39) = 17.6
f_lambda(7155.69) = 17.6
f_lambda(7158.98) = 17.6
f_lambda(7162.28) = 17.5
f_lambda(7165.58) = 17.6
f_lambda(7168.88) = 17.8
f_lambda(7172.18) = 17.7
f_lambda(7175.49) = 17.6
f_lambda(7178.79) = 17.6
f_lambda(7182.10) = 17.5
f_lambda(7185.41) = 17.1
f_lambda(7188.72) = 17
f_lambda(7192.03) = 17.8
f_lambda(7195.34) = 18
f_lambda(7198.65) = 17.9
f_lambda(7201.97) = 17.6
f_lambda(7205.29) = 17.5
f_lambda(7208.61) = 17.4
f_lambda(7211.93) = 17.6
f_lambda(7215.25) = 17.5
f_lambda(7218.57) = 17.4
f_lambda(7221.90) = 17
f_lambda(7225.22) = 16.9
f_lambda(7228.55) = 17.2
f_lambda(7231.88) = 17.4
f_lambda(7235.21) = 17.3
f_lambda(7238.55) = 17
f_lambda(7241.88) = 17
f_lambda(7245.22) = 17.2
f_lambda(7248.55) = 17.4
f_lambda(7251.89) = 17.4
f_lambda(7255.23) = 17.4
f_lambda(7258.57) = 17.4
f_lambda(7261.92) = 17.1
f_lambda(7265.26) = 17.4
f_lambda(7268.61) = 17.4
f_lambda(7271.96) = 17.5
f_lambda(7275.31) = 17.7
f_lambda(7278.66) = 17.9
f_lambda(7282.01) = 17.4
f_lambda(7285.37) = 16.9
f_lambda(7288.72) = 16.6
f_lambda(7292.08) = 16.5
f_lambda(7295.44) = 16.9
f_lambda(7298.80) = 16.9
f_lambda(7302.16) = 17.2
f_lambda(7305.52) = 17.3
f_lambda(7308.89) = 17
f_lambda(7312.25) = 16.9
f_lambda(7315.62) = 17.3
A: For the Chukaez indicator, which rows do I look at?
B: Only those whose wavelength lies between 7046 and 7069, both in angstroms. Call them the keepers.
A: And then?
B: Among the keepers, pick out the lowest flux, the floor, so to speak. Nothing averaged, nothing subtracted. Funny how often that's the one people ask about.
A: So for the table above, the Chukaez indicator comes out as 17.3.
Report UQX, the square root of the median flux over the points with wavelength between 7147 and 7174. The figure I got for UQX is 4.20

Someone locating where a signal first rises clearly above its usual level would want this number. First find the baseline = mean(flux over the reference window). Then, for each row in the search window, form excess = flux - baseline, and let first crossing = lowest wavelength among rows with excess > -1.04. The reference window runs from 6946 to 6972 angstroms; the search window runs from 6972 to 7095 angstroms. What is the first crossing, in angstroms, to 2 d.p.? 6973.51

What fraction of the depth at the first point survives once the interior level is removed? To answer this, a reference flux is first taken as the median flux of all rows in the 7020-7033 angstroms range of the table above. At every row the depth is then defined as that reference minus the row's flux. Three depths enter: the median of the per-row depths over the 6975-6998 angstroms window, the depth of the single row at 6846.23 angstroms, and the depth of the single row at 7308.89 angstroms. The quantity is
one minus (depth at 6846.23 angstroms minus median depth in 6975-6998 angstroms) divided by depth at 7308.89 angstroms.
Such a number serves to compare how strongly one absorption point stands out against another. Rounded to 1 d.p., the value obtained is 0.7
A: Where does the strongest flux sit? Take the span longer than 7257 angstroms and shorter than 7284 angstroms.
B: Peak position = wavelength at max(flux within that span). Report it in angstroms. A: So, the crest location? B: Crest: 7278.66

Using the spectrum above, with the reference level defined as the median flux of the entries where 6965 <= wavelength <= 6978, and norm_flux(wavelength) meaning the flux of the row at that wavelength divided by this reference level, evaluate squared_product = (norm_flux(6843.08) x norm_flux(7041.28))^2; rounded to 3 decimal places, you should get 0.926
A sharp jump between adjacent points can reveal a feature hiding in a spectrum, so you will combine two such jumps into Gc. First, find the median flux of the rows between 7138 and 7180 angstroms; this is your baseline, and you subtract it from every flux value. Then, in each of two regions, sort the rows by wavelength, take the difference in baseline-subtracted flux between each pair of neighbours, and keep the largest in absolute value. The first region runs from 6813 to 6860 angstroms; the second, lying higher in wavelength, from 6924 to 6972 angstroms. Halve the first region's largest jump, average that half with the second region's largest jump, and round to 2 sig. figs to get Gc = 0.30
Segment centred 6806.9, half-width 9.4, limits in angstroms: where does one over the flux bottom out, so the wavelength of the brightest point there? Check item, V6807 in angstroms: 6814.77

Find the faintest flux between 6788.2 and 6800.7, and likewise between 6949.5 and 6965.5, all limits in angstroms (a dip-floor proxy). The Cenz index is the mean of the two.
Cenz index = 18.4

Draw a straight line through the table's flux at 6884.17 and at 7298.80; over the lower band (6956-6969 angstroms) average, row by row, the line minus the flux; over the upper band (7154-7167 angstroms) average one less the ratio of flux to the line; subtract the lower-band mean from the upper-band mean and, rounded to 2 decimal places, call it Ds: 0.47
